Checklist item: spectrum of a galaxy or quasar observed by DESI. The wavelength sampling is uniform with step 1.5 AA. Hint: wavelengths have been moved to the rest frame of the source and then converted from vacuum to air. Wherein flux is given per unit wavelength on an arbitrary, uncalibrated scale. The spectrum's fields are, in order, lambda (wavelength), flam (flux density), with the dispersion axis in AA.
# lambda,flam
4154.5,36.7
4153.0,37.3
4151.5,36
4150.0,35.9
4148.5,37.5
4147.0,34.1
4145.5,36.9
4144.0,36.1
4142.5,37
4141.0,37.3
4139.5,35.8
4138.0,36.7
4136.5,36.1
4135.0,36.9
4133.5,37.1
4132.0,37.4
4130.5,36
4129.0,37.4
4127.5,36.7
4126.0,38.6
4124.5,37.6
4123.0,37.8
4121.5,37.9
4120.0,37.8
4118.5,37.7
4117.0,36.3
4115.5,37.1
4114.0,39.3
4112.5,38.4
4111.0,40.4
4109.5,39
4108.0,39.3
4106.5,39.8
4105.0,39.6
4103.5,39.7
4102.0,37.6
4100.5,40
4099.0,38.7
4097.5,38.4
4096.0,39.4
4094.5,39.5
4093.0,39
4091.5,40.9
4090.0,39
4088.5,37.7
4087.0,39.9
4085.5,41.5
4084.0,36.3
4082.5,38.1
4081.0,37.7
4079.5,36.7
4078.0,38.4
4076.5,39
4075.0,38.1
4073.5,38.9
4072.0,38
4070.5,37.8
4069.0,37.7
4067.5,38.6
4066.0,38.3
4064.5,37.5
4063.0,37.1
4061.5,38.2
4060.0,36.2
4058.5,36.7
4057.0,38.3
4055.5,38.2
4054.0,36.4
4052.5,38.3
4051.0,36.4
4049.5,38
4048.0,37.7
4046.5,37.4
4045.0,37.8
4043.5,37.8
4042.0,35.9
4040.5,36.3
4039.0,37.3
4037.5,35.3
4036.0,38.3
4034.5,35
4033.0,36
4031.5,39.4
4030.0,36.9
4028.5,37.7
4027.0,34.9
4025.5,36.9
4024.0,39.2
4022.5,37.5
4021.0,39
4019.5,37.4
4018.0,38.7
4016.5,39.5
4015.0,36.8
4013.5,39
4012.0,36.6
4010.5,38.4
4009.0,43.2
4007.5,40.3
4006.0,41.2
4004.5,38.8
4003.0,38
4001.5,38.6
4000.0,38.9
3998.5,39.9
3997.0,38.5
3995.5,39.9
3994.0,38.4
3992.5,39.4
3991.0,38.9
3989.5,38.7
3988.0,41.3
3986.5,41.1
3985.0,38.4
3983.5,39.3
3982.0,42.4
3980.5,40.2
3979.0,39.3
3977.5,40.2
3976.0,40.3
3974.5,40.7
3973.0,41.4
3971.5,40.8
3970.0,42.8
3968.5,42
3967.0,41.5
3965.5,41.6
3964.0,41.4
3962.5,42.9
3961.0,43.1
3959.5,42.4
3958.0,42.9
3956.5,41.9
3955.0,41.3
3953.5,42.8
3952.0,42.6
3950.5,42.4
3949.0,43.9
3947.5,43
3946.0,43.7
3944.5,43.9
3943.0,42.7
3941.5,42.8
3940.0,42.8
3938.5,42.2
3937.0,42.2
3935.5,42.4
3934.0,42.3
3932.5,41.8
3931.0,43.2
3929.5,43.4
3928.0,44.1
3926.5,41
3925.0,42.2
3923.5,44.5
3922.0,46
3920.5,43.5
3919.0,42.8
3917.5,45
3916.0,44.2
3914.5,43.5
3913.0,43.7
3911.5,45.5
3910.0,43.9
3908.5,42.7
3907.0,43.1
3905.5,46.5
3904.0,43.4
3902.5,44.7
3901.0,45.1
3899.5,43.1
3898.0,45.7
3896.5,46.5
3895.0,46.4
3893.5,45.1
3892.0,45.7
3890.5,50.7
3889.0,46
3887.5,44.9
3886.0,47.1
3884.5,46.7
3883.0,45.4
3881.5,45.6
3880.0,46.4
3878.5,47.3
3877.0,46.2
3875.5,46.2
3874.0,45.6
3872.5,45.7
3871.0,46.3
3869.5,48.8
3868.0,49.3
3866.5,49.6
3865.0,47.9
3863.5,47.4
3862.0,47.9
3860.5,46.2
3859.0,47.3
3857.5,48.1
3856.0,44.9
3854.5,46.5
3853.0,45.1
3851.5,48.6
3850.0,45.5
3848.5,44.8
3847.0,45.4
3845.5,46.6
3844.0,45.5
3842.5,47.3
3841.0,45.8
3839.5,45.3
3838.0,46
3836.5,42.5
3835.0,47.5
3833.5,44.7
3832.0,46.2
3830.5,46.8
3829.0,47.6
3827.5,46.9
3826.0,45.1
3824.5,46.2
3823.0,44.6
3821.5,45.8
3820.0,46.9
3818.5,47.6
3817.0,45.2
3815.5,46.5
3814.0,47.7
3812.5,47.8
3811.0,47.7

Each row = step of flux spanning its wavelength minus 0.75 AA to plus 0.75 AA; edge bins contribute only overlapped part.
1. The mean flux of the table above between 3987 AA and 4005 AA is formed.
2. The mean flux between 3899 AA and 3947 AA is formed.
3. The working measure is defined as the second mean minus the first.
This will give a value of 4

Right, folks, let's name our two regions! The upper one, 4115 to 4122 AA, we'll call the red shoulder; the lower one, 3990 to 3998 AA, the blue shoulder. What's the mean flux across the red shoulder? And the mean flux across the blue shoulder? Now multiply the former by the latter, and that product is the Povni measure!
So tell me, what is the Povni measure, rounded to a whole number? 1458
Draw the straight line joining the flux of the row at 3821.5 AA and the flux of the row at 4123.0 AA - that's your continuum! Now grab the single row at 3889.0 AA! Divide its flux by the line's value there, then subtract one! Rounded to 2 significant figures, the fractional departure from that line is 0.045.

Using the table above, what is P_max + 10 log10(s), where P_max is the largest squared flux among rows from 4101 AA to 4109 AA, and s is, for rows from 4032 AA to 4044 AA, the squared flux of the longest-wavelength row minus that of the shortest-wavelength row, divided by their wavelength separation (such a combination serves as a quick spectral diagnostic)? 1595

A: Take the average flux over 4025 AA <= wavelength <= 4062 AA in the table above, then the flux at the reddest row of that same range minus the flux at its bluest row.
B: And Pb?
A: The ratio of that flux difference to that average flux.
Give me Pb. 0.035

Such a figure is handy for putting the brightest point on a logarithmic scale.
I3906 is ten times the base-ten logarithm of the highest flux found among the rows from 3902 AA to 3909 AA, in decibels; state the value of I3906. 16.7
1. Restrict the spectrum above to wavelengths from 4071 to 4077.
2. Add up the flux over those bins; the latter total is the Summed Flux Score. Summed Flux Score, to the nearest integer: 154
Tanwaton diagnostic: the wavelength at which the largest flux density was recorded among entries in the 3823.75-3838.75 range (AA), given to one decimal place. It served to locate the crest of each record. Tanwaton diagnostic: 3829.0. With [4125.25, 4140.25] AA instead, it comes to 4126.0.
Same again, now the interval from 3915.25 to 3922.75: 3922.0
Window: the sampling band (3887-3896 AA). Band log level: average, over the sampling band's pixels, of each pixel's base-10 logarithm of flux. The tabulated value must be 1.67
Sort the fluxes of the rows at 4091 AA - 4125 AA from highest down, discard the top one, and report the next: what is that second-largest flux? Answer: 40.4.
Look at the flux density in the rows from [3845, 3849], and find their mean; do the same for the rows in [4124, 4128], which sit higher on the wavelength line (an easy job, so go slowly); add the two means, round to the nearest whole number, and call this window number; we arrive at 83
